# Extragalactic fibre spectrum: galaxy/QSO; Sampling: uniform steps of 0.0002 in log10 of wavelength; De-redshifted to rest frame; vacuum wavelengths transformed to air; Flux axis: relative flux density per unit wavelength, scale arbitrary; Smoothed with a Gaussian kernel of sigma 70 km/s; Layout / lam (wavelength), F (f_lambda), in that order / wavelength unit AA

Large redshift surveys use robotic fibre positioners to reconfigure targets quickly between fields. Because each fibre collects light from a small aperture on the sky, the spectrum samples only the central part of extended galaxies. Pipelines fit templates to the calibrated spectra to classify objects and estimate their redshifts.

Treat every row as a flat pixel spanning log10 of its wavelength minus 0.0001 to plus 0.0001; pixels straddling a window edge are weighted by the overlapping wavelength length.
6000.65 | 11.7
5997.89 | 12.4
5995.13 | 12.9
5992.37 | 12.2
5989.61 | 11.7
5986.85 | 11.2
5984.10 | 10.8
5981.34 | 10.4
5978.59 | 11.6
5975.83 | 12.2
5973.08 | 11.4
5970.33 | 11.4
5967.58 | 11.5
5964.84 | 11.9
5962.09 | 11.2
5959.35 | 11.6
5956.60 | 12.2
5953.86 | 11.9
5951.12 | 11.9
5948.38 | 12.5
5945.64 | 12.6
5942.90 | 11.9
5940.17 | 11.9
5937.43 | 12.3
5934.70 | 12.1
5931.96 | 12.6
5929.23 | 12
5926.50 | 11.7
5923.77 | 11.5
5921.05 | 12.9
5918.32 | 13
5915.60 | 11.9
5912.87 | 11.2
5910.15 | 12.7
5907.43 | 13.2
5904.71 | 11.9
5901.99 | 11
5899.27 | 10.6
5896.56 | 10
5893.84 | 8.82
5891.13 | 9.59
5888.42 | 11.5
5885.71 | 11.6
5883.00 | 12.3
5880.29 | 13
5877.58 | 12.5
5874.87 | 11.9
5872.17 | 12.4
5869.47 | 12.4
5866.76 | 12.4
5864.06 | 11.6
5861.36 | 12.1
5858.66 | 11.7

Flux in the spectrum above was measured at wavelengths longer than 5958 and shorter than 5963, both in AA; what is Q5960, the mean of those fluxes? 11.4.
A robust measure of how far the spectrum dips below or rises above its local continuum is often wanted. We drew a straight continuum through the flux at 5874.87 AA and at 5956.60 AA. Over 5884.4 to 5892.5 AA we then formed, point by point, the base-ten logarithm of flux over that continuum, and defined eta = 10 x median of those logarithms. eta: -0.17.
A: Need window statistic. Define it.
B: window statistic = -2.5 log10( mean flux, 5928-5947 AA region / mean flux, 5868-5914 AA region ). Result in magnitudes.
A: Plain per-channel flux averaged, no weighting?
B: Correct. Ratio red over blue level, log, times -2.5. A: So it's -0.06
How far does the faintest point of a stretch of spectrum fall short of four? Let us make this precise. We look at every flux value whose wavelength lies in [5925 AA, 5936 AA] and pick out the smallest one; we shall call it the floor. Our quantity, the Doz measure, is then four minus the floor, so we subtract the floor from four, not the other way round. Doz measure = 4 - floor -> -7.7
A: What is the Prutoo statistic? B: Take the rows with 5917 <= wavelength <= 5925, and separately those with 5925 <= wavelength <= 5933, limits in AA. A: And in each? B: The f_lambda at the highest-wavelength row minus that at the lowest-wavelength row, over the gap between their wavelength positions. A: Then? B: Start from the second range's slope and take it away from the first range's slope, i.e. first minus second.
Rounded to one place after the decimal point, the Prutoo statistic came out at -0.4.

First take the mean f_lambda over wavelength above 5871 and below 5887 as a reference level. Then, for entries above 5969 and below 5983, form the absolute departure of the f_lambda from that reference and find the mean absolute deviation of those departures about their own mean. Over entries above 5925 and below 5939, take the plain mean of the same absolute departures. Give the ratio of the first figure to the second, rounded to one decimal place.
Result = 1.4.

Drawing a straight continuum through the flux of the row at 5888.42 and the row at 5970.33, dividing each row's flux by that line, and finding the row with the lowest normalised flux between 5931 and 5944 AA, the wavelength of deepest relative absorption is 5940.17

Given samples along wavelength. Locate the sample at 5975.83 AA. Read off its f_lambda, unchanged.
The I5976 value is 12.2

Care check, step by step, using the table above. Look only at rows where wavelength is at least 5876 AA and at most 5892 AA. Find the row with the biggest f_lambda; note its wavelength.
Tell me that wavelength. 5880.29 AA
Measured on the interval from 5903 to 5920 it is 5907.43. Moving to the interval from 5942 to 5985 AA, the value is 5945.64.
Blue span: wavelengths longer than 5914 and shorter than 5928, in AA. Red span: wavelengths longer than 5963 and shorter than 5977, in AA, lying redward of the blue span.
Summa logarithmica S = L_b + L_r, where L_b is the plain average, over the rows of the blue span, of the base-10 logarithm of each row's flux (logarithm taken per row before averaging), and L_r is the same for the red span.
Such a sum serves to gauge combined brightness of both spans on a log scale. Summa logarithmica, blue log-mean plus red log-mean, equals 2.15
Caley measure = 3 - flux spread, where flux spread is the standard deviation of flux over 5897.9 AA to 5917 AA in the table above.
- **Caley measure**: 2.1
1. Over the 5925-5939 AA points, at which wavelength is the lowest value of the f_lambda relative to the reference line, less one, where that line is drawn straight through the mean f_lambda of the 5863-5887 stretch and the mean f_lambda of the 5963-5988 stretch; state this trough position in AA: 5926.50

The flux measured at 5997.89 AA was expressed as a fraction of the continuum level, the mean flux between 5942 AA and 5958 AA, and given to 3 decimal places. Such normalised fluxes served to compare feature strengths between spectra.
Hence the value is 1.019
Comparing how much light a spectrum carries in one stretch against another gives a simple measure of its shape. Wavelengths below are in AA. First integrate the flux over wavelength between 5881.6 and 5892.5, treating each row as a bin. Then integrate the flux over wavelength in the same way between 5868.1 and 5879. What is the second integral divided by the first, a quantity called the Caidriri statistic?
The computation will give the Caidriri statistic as 1.09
